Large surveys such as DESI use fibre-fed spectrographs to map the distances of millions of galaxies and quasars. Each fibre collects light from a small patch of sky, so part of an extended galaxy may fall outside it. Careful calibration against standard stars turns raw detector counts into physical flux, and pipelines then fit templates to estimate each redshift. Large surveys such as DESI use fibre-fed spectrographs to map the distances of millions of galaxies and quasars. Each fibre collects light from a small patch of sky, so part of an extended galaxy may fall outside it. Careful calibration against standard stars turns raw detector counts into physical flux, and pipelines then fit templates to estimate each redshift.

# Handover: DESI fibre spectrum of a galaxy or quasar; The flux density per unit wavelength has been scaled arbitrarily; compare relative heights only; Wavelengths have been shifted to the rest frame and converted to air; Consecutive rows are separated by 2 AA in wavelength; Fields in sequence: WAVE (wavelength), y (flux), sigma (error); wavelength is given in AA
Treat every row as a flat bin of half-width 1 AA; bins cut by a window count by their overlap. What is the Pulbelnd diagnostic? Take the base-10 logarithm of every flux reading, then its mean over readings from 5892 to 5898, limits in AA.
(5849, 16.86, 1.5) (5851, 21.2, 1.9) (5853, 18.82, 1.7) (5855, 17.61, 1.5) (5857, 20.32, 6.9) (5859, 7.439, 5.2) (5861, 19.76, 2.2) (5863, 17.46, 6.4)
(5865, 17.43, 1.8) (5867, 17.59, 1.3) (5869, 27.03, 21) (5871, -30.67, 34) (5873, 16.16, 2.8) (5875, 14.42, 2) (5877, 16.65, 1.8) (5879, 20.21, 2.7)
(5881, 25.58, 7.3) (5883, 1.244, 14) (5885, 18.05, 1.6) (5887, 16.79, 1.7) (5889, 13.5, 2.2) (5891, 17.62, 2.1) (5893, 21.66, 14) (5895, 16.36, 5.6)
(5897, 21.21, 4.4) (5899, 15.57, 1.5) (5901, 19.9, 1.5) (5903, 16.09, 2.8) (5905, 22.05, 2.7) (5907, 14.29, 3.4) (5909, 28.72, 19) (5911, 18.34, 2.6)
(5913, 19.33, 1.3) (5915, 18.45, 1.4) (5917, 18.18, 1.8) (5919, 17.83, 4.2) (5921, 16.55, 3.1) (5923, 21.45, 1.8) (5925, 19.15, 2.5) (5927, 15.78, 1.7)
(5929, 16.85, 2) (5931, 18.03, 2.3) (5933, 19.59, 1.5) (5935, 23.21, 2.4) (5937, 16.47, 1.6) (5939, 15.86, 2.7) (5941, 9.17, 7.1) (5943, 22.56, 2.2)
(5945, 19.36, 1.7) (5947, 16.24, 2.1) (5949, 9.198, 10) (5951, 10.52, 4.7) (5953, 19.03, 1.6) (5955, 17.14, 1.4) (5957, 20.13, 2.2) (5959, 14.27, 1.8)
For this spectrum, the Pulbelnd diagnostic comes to 1.29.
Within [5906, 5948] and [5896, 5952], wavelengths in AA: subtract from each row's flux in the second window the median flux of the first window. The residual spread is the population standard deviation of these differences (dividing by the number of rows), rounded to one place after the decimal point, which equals 4.1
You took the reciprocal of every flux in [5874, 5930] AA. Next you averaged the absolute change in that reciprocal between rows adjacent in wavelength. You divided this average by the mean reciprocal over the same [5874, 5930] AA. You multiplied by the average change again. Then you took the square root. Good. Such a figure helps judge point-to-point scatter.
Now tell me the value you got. 0.233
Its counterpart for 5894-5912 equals 0.082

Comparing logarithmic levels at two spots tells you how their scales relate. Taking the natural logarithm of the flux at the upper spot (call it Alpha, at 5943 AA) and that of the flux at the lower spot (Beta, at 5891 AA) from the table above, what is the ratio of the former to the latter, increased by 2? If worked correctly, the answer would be 3.1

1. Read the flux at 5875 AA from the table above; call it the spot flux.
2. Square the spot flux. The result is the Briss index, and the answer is 208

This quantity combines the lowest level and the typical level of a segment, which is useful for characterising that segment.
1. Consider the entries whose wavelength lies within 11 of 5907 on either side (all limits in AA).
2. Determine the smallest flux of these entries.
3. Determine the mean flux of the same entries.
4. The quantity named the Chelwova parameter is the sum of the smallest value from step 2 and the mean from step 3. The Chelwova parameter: 34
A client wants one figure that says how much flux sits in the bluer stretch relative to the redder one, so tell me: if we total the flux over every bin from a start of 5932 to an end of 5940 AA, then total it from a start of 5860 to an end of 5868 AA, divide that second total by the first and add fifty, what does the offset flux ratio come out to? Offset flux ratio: 51.0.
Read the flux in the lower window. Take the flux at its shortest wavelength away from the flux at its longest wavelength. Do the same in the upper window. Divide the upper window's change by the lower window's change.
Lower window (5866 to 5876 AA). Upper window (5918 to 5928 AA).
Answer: 0.6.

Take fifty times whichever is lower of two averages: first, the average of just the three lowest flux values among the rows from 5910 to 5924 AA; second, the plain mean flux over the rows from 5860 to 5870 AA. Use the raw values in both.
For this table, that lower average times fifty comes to 876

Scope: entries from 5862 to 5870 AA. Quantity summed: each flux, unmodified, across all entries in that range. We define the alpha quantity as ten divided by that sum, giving 0.126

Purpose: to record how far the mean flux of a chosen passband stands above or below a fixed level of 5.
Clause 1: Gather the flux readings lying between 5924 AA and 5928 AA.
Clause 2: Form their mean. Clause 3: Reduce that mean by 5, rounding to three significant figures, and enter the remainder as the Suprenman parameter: 12.5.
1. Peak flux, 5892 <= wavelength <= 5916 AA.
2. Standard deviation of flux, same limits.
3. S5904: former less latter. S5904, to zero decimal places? 25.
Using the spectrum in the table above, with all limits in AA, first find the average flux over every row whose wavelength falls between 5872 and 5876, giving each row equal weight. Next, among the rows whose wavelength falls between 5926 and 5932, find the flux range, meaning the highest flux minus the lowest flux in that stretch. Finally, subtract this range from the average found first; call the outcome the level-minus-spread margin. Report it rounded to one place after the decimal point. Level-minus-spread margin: 13.0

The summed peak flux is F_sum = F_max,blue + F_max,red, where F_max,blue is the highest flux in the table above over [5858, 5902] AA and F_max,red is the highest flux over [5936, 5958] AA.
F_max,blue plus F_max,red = 50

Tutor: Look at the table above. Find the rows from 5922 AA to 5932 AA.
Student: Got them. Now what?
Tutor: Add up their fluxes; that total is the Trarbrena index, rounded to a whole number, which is 91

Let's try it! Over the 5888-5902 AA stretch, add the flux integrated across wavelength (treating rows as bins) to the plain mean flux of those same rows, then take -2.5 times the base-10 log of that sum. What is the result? -6.08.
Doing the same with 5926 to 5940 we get -6.08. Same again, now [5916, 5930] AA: -6.08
